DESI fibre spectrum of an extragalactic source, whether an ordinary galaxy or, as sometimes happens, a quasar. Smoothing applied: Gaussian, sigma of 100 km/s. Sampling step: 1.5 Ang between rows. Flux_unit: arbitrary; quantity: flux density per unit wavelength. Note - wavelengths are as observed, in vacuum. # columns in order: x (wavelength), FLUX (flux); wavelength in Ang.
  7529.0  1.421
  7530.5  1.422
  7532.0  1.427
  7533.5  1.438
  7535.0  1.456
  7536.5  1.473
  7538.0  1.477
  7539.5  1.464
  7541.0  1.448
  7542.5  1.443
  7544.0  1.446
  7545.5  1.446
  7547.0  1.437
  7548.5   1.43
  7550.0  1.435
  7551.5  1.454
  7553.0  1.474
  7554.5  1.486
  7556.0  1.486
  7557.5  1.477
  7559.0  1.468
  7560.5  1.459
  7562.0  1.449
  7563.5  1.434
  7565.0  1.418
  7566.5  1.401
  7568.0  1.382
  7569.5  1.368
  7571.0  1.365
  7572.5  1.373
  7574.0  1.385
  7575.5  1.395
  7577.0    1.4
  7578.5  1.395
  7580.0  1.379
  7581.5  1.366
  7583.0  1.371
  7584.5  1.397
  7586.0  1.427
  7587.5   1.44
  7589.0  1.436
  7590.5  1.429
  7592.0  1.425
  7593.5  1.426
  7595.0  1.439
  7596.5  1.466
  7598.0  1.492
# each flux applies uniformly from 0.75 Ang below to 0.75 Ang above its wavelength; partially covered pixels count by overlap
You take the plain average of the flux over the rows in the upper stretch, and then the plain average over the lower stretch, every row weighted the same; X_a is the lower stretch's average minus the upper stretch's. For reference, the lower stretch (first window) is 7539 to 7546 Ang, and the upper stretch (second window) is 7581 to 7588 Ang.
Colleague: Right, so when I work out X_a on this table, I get 0.049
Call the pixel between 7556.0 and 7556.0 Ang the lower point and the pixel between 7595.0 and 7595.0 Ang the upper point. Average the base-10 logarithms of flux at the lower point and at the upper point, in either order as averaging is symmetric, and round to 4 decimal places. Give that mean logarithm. 0.1650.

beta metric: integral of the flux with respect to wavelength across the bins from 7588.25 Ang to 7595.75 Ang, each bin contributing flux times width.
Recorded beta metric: 10.7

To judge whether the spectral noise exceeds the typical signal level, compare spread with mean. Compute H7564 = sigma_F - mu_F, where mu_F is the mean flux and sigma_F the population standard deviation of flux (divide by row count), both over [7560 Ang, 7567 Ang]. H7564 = -1.411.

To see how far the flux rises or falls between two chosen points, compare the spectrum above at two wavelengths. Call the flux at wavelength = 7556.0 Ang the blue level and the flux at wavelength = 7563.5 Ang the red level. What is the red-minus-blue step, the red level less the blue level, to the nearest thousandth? -0.052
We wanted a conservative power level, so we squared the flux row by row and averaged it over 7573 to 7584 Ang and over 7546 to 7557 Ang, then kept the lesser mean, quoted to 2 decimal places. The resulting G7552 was 1.92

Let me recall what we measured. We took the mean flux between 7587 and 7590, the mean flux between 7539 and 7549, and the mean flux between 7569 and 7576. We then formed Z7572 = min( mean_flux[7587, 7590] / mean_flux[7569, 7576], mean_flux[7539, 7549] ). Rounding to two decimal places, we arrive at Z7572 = 1.04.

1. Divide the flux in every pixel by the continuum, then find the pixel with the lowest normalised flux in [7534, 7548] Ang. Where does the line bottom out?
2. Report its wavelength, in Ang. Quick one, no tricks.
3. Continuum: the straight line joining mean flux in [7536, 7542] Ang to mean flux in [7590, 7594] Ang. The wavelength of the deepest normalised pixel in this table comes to 7547.0 Ang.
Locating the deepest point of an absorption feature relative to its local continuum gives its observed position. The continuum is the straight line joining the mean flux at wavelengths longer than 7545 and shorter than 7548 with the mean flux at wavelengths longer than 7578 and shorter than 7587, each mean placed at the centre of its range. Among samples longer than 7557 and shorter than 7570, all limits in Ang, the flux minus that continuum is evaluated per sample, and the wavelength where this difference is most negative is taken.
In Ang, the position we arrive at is 7569.5 Ang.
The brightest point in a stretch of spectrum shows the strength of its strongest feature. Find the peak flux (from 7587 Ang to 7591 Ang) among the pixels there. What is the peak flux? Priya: 1.44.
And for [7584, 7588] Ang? 1.44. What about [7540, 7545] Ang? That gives 1.448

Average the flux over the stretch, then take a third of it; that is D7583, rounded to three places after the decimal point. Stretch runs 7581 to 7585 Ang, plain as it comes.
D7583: 0.459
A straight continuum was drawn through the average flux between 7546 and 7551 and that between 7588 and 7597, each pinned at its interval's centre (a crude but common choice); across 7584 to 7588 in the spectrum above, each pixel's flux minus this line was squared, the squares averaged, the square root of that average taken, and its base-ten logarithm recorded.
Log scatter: -1.63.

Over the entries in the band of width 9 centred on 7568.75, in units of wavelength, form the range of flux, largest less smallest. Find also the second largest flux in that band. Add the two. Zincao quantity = 1.45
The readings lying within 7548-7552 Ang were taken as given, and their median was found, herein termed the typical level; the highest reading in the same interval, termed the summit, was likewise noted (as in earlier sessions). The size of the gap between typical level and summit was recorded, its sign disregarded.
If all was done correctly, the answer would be 0.019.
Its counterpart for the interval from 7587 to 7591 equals 0.004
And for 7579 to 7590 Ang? 0.043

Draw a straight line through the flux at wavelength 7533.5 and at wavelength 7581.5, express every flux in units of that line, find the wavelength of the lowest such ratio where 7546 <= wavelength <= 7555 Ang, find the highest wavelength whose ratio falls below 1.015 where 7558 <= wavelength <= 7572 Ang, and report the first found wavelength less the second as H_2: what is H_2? -22.5 Ang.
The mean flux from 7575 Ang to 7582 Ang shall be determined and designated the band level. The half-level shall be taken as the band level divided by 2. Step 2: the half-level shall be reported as 0.69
